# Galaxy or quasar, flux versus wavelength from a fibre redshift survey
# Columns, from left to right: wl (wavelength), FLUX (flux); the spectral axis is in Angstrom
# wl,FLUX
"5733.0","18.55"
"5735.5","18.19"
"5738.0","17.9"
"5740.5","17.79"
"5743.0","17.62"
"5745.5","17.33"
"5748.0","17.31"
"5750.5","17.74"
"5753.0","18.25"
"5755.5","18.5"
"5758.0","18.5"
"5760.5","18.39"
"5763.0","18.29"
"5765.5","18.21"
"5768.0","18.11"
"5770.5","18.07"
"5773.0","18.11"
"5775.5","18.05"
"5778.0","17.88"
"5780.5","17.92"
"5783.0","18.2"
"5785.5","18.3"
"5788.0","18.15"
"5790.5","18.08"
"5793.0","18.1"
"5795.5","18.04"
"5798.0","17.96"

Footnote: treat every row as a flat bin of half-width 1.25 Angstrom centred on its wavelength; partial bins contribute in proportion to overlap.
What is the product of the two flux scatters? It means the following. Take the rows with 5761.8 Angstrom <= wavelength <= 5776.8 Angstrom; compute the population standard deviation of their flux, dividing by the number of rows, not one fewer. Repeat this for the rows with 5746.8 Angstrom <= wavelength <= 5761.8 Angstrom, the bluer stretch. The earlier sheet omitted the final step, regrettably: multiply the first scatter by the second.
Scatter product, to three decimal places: 0.037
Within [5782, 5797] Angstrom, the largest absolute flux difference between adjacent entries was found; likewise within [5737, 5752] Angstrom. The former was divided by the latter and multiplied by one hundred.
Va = 35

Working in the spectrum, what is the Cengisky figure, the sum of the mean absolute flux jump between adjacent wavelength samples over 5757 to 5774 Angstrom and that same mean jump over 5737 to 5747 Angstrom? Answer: 0.27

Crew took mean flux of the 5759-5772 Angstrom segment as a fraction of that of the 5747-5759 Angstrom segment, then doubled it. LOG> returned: 2.02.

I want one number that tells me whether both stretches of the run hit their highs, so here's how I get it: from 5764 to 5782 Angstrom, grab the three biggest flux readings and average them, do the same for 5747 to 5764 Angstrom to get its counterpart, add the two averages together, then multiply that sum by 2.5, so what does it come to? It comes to 91.5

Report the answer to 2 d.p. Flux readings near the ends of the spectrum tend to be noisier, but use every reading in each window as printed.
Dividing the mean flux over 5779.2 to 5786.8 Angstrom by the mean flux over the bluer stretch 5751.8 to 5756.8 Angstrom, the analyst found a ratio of 0.99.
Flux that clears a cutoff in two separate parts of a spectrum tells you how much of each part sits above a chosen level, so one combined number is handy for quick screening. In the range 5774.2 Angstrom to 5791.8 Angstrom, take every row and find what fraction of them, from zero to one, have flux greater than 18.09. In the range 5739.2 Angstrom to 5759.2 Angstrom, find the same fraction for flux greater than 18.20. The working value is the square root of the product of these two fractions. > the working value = 0.40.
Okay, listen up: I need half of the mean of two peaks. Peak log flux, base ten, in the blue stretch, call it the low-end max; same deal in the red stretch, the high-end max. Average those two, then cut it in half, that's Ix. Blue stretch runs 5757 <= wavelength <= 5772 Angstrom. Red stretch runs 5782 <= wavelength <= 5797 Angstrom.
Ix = 0.6324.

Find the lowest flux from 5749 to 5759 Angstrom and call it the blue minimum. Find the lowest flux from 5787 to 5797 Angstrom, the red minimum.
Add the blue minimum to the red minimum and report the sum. 35.78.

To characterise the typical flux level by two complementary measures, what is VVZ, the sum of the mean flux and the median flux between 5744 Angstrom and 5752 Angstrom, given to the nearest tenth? 34.8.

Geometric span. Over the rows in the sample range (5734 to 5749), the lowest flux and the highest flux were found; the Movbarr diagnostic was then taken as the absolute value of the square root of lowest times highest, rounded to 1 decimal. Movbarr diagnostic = 17.7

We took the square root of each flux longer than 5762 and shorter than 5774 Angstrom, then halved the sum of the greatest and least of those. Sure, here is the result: 4.26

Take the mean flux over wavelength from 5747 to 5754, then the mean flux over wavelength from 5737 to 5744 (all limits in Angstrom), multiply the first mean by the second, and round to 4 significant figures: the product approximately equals 315.7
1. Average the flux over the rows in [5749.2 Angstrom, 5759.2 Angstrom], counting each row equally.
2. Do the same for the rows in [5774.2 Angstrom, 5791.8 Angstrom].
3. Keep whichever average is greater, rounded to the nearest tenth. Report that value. 18.2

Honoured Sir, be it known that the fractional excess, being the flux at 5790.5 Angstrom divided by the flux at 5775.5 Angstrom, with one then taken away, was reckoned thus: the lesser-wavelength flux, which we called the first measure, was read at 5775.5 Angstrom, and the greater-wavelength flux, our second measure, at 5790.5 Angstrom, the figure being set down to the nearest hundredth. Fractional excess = 0.00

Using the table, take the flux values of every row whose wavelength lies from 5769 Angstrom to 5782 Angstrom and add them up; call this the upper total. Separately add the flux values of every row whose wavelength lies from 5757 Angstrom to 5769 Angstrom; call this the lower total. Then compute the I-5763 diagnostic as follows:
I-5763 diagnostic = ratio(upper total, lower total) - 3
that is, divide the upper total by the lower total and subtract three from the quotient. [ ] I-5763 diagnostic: -2.016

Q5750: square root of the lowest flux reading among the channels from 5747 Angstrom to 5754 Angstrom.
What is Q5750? 4.16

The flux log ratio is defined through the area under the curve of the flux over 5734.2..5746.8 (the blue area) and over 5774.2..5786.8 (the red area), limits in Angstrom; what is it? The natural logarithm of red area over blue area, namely 0.017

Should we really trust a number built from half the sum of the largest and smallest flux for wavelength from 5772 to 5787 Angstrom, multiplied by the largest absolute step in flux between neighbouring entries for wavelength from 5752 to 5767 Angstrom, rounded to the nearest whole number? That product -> 5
